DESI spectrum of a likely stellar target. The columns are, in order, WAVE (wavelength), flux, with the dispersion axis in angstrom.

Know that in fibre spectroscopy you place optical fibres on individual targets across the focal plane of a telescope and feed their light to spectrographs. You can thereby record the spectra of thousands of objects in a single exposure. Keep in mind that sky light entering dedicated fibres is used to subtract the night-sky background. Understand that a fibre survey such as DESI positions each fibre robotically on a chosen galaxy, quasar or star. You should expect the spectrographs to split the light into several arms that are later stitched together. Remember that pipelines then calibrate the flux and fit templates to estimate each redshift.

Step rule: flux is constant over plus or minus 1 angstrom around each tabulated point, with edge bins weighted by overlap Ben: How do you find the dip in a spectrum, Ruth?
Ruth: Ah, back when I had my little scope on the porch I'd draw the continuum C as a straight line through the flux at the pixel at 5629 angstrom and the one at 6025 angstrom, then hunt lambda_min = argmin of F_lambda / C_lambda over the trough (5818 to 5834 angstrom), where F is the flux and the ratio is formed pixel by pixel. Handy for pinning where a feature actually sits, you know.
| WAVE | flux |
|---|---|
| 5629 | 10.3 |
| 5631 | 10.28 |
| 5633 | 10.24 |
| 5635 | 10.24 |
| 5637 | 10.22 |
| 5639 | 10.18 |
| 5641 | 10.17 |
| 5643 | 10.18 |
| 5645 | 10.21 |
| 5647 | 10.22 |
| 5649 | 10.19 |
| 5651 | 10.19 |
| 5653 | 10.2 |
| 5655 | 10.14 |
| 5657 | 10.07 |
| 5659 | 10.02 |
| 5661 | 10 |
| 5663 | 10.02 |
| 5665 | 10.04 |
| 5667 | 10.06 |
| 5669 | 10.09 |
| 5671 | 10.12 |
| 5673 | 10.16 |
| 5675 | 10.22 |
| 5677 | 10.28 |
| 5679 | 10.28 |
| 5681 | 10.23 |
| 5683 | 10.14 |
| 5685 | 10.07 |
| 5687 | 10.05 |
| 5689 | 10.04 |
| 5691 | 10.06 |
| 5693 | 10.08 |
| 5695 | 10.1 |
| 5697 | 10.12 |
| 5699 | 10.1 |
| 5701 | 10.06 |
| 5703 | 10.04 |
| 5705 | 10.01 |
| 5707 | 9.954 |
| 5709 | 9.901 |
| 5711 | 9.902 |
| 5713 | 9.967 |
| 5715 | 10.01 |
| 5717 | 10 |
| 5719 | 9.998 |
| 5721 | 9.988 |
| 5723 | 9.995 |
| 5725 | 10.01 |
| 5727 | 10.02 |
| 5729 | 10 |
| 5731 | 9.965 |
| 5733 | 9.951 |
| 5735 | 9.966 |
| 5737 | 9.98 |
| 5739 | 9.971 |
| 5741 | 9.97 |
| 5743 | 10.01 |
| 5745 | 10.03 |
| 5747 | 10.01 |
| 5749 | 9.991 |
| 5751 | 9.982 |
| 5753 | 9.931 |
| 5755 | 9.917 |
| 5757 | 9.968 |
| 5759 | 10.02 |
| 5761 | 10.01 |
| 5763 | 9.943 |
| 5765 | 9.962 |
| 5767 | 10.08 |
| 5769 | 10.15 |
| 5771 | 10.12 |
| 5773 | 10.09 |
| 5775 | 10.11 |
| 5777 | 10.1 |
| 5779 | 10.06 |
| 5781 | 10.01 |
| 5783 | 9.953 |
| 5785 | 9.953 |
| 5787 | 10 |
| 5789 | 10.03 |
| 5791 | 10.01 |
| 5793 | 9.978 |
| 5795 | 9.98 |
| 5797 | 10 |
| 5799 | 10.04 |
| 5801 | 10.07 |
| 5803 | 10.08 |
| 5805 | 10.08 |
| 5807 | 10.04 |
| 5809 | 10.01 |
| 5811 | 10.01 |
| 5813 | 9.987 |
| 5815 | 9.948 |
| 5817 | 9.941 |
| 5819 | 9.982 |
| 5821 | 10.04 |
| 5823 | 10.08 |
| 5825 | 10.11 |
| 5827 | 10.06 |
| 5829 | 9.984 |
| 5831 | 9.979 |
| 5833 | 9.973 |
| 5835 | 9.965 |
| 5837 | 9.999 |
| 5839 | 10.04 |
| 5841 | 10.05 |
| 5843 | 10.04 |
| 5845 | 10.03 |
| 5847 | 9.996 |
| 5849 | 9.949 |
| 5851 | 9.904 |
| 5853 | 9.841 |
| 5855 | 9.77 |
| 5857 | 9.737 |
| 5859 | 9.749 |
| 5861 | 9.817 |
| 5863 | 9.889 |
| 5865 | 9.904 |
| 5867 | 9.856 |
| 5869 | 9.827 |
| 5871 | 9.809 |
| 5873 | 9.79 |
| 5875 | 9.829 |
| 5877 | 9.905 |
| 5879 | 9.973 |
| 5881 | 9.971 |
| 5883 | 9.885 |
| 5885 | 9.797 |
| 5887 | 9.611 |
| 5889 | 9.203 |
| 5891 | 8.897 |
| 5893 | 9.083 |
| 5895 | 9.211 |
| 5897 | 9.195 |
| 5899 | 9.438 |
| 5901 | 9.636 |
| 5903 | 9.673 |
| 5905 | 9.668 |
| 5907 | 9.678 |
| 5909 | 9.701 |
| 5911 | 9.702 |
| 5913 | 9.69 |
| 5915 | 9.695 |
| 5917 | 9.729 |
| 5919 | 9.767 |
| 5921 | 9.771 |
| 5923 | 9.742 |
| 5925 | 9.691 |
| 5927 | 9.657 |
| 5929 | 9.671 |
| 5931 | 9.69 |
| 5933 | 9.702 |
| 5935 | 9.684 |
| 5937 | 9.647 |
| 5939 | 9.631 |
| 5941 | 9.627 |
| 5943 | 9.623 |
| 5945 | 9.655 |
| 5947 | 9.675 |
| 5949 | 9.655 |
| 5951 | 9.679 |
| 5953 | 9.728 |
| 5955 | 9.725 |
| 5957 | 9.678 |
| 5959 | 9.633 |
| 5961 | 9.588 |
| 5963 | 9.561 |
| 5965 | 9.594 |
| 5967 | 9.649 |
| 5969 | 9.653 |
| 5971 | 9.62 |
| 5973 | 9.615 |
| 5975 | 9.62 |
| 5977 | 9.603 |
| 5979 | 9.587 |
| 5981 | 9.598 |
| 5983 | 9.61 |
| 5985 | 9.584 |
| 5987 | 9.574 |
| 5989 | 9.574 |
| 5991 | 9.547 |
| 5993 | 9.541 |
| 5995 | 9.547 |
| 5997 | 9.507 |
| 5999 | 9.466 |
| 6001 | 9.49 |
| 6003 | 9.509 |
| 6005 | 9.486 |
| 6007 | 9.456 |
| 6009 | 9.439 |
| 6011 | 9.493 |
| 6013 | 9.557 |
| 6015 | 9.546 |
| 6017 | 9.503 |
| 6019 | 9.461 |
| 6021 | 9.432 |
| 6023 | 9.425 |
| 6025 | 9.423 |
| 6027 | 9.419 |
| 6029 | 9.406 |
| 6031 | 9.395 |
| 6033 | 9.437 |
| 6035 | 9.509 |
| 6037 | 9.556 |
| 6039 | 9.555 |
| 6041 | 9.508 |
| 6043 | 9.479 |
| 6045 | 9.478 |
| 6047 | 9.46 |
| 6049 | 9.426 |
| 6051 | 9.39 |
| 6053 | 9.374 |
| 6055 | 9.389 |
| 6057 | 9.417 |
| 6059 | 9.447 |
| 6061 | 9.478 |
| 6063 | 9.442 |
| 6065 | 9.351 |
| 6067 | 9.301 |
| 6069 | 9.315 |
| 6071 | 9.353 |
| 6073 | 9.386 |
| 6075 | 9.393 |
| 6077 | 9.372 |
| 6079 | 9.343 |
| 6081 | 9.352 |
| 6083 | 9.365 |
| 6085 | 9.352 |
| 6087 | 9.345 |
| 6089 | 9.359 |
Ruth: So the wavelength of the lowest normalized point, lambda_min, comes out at 5819 angstrom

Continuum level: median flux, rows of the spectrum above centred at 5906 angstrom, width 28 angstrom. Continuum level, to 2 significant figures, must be 9.7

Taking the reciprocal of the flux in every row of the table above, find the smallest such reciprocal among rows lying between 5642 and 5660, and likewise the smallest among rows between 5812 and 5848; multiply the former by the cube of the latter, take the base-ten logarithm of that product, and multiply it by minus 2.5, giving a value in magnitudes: 10.1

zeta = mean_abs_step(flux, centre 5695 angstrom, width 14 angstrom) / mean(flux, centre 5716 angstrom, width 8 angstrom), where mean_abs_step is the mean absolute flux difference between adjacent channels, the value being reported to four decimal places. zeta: 0.0023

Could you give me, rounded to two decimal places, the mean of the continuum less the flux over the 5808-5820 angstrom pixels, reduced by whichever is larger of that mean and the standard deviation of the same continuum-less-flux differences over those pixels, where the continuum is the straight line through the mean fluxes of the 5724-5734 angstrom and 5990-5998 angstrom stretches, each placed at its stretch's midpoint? -0.16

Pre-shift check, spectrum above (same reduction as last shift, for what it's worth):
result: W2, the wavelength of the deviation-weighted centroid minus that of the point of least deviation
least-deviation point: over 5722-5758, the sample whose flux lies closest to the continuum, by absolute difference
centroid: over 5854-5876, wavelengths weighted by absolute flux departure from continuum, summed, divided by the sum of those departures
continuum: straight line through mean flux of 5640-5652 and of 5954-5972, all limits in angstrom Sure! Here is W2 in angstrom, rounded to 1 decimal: 115.9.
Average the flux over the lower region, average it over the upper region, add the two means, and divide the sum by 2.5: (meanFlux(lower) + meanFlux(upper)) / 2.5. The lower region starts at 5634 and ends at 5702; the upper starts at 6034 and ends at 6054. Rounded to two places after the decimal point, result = 7.84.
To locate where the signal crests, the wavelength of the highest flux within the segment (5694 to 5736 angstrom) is 5697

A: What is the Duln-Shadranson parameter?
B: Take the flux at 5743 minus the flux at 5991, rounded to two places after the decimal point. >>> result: 0.46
